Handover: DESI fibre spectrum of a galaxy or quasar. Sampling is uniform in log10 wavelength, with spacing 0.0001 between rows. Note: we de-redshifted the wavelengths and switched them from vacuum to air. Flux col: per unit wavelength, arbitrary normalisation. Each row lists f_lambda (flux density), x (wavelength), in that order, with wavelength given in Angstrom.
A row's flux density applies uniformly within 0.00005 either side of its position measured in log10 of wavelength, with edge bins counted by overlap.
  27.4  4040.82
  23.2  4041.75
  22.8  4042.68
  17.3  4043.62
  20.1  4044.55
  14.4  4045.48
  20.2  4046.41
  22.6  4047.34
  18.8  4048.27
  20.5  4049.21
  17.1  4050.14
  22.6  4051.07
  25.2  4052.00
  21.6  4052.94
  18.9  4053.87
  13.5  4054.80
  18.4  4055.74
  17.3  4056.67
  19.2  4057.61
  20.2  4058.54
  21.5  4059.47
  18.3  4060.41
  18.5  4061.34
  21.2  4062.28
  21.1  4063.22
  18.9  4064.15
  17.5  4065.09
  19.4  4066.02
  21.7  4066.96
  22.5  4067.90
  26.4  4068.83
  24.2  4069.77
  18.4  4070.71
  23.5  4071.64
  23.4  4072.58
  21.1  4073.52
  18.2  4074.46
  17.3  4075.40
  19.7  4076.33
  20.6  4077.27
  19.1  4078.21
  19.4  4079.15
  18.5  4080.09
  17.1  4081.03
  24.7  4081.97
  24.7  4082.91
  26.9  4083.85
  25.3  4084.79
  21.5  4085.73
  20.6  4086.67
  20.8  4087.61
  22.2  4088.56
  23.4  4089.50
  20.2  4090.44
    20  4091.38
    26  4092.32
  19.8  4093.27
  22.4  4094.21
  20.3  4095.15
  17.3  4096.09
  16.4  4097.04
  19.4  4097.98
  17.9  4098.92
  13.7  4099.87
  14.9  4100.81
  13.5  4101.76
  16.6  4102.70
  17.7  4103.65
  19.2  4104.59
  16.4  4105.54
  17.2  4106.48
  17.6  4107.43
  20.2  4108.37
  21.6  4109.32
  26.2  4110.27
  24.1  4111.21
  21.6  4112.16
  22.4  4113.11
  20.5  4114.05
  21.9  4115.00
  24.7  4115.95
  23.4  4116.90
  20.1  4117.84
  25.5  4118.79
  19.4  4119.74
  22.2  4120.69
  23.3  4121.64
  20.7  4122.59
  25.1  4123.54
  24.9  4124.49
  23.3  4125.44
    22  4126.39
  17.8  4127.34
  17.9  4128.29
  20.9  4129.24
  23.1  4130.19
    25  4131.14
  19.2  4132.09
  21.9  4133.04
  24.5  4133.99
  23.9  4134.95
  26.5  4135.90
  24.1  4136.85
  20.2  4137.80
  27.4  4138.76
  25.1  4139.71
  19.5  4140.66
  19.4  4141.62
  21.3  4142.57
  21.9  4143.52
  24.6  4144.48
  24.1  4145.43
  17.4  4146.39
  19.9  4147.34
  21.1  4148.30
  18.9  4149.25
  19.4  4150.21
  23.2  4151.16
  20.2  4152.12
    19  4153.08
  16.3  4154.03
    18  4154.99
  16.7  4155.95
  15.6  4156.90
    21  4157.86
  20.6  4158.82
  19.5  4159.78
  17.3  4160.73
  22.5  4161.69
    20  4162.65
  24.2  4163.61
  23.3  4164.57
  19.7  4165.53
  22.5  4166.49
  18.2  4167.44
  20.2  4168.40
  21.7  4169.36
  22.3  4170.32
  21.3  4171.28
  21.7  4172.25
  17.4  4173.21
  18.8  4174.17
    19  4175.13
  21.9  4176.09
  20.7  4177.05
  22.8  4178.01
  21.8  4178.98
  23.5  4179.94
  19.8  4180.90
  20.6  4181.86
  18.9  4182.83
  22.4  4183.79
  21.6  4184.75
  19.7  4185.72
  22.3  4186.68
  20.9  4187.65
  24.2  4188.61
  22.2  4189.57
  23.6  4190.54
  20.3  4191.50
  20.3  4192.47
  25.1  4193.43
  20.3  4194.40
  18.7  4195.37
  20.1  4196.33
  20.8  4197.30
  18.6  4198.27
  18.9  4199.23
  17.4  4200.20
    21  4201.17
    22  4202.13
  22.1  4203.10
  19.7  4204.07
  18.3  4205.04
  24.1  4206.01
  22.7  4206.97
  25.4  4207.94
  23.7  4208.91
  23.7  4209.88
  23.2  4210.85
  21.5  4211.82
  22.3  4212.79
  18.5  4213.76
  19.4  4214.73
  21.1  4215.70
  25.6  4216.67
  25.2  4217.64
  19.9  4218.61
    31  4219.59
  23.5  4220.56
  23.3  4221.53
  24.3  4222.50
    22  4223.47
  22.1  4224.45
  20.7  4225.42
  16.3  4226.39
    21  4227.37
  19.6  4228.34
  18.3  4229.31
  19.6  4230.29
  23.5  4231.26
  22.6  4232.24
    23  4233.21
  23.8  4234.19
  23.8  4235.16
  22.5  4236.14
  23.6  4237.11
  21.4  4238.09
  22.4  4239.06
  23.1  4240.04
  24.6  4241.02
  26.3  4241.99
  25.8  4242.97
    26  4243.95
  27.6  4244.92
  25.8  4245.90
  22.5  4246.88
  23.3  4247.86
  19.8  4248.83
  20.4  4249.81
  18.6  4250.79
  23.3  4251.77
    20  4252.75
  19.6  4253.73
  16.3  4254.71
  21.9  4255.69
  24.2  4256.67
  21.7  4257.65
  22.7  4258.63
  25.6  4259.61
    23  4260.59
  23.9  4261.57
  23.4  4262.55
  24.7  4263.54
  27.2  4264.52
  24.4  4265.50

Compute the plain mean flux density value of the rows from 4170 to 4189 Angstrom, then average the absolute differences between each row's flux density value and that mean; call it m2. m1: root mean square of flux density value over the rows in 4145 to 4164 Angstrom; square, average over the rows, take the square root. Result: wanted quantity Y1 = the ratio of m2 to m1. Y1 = 0.07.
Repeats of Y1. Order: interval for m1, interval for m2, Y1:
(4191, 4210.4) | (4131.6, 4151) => 0.11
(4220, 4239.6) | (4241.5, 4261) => 0.11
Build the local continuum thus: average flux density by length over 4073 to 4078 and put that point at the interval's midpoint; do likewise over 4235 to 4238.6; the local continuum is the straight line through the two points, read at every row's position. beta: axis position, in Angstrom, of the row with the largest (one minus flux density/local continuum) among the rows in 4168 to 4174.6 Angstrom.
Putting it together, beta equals 4173.21 Angstrom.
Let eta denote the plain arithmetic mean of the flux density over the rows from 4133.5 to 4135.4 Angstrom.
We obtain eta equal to 24.2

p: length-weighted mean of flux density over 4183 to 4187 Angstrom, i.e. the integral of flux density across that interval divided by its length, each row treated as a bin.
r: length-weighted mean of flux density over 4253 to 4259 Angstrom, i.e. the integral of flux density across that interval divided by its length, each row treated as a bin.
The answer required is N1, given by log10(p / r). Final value 0.006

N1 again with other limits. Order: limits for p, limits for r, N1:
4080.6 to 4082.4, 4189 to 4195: -0.021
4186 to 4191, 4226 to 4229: 0.074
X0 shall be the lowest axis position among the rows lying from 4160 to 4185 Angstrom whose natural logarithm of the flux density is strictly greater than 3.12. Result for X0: 4163.61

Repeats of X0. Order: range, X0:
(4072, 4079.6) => 4072.58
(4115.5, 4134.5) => 4115.95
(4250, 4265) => 4251.77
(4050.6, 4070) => 4052.00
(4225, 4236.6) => 4231.26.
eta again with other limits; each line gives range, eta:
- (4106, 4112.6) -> 21.2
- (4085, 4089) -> 21.3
